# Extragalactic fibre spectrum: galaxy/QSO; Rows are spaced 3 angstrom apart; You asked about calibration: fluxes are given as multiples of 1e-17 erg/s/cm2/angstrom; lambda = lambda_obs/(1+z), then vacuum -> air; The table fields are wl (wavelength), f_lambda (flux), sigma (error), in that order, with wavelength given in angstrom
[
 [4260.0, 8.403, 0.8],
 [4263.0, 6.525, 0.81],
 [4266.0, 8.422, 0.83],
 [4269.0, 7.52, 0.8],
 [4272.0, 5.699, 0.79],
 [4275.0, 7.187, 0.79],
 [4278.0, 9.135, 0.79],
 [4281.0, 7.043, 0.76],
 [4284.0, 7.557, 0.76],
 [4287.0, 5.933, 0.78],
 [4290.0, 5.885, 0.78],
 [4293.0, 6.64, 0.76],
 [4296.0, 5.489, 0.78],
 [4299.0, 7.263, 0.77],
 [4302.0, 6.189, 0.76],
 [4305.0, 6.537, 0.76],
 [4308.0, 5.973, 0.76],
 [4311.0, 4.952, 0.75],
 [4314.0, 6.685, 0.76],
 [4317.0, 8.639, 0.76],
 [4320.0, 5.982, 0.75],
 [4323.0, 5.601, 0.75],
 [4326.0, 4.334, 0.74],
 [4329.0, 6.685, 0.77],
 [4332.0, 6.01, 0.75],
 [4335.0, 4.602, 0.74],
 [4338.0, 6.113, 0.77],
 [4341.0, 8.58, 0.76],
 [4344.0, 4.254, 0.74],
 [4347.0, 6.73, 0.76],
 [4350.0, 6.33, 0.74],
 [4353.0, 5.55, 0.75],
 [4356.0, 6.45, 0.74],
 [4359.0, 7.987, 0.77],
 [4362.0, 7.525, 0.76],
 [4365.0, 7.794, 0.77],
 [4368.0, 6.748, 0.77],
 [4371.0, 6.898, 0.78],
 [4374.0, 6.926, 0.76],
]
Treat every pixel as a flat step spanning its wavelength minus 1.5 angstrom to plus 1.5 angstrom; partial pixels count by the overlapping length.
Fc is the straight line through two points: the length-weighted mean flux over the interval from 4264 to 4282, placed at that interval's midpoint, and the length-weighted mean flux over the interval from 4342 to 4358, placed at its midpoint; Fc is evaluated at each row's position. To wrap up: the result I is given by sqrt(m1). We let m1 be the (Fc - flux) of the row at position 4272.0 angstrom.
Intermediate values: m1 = 1.81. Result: 1.34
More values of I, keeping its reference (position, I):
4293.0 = 0.68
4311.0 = 1.34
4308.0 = 0.92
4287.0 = 1.13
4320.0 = 0.78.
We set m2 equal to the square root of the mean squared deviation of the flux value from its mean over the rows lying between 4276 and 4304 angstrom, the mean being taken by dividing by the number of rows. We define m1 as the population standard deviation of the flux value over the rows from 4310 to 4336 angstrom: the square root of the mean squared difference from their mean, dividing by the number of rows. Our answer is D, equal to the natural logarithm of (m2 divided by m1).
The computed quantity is -0.2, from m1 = 1.24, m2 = 1.05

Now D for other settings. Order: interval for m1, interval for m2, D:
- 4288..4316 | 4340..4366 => 0.7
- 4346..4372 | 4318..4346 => 0.6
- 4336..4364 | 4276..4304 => -0.2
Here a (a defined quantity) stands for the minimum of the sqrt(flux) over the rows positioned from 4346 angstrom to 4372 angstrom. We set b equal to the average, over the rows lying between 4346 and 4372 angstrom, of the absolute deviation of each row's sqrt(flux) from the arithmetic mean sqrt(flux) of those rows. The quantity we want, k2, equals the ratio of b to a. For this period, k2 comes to 0.047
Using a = 2.36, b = 0.11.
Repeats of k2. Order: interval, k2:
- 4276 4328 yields 0.086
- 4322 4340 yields 0.076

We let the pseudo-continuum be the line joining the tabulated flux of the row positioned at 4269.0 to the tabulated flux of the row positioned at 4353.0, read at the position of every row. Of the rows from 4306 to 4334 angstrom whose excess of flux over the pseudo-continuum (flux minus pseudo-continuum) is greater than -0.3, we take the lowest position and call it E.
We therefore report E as 4314.0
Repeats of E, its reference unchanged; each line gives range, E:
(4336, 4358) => 4338.0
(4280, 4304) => 4281.0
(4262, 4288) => 4266.0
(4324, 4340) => 4329.0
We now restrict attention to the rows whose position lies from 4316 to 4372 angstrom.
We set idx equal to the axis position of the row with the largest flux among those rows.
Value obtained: 4317.0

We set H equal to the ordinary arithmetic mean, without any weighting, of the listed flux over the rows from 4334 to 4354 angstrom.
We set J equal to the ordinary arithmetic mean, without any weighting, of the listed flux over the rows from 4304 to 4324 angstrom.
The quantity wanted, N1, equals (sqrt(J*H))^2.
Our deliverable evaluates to 38.2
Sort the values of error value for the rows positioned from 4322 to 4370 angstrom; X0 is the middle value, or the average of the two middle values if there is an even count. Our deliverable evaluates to 0.755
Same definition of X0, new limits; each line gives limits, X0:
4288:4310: 0.760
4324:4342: 0.755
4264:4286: 0.790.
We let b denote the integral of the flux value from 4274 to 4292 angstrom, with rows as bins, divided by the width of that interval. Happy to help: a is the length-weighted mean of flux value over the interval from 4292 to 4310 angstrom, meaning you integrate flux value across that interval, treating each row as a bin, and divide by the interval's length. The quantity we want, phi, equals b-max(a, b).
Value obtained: 0.0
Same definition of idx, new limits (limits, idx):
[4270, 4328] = 4278.0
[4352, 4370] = 4359.0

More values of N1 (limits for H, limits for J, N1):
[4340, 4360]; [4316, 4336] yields 39.2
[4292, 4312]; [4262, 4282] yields 45.3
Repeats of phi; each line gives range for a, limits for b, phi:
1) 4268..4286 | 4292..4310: -1.0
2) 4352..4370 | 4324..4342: -1.1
